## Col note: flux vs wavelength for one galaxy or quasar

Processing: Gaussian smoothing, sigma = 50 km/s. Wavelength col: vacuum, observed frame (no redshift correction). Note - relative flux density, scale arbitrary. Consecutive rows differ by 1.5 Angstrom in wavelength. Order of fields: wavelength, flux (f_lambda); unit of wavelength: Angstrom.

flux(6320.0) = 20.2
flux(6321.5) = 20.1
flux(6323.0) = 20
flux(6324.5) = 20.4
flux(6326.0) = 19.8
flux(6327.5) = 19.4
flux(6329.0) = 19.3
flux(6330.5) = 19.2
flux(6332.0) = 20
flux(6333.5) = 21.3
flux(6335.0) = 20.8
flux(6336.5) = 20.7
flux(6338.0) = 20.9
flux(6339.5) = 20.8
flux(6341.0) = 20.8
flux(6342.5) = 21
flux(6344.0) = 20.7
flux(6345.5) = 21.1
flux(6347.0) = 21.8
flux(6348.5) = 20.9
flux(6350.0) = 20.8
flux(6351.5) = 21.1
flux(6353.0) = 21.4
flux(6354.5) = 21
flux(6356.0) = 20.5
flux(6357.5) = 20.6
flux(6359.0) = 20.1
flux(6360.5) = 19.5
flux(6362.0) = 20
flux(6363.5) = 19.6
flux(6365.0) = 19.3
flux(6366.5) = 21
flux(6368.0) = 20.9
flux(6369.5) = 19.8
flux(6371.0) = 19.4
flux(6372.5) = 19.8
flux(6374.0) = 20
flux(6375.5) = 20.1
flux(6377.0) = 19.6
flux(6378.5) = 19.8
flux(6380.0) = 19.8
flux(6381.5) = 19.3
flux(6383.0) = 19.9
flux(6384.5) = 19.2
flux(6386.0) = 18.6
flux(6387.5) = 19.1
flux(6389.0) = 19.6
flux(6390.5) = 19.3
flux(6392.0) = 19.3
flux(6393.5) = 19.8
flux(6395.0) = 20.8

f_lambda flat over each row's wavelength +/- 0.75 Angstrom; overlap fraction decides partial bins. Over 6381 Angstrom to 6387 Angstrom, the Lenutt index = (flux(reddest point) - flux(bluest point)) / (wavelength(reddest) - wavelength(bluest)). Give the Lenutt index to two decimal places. -0.16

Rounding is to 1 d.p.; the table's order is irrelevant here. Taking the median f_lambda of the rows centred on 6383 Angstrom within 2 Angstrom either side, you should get 19.3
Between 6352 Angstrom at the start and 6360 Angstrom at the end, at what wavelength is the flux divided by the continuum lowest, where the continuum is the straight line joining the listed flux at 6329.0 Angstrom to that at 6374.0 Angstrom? 6359.0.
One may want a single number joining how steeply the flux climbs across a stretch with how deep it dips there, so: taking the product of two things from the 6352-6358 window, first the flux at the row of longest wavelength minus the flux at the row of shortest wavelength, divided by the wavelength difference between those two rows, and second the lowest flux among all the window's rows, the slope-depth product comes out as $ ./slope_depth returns -3.6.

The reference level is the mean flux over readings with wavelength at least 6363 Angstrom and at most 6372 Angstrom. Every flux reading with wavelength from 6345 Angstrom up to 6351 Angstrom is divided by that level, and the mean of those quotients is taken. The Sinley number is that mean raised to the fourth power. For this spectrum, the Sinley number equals 1.25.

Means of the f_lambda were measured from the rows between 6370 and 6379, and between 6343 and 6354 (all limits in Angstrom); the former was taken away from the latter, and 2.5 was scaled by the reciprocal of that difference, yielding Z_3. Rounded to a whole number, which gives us 2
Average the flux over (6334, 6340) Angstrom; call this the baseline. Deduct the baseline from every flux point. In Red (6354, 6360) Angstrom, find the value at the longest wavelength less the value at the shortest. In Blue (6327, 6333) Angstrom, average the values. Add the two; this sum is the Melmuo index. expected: -2.2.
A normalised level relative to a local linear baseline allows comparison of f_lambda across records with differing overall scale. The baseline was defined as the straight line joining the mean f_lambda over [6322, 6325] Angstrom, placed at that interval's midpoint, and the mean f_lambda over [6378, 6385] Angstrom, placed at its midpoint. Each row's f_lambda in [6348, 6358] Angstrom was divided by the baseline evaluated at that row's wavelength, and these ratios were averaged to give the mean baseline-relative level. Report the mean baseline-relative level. 1.05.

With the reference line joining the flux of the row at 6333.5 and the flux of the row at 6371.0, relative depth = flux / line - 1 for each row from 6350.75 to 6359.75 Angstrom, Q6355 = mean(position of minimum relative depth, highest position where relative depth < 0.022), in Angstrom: 6359.0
